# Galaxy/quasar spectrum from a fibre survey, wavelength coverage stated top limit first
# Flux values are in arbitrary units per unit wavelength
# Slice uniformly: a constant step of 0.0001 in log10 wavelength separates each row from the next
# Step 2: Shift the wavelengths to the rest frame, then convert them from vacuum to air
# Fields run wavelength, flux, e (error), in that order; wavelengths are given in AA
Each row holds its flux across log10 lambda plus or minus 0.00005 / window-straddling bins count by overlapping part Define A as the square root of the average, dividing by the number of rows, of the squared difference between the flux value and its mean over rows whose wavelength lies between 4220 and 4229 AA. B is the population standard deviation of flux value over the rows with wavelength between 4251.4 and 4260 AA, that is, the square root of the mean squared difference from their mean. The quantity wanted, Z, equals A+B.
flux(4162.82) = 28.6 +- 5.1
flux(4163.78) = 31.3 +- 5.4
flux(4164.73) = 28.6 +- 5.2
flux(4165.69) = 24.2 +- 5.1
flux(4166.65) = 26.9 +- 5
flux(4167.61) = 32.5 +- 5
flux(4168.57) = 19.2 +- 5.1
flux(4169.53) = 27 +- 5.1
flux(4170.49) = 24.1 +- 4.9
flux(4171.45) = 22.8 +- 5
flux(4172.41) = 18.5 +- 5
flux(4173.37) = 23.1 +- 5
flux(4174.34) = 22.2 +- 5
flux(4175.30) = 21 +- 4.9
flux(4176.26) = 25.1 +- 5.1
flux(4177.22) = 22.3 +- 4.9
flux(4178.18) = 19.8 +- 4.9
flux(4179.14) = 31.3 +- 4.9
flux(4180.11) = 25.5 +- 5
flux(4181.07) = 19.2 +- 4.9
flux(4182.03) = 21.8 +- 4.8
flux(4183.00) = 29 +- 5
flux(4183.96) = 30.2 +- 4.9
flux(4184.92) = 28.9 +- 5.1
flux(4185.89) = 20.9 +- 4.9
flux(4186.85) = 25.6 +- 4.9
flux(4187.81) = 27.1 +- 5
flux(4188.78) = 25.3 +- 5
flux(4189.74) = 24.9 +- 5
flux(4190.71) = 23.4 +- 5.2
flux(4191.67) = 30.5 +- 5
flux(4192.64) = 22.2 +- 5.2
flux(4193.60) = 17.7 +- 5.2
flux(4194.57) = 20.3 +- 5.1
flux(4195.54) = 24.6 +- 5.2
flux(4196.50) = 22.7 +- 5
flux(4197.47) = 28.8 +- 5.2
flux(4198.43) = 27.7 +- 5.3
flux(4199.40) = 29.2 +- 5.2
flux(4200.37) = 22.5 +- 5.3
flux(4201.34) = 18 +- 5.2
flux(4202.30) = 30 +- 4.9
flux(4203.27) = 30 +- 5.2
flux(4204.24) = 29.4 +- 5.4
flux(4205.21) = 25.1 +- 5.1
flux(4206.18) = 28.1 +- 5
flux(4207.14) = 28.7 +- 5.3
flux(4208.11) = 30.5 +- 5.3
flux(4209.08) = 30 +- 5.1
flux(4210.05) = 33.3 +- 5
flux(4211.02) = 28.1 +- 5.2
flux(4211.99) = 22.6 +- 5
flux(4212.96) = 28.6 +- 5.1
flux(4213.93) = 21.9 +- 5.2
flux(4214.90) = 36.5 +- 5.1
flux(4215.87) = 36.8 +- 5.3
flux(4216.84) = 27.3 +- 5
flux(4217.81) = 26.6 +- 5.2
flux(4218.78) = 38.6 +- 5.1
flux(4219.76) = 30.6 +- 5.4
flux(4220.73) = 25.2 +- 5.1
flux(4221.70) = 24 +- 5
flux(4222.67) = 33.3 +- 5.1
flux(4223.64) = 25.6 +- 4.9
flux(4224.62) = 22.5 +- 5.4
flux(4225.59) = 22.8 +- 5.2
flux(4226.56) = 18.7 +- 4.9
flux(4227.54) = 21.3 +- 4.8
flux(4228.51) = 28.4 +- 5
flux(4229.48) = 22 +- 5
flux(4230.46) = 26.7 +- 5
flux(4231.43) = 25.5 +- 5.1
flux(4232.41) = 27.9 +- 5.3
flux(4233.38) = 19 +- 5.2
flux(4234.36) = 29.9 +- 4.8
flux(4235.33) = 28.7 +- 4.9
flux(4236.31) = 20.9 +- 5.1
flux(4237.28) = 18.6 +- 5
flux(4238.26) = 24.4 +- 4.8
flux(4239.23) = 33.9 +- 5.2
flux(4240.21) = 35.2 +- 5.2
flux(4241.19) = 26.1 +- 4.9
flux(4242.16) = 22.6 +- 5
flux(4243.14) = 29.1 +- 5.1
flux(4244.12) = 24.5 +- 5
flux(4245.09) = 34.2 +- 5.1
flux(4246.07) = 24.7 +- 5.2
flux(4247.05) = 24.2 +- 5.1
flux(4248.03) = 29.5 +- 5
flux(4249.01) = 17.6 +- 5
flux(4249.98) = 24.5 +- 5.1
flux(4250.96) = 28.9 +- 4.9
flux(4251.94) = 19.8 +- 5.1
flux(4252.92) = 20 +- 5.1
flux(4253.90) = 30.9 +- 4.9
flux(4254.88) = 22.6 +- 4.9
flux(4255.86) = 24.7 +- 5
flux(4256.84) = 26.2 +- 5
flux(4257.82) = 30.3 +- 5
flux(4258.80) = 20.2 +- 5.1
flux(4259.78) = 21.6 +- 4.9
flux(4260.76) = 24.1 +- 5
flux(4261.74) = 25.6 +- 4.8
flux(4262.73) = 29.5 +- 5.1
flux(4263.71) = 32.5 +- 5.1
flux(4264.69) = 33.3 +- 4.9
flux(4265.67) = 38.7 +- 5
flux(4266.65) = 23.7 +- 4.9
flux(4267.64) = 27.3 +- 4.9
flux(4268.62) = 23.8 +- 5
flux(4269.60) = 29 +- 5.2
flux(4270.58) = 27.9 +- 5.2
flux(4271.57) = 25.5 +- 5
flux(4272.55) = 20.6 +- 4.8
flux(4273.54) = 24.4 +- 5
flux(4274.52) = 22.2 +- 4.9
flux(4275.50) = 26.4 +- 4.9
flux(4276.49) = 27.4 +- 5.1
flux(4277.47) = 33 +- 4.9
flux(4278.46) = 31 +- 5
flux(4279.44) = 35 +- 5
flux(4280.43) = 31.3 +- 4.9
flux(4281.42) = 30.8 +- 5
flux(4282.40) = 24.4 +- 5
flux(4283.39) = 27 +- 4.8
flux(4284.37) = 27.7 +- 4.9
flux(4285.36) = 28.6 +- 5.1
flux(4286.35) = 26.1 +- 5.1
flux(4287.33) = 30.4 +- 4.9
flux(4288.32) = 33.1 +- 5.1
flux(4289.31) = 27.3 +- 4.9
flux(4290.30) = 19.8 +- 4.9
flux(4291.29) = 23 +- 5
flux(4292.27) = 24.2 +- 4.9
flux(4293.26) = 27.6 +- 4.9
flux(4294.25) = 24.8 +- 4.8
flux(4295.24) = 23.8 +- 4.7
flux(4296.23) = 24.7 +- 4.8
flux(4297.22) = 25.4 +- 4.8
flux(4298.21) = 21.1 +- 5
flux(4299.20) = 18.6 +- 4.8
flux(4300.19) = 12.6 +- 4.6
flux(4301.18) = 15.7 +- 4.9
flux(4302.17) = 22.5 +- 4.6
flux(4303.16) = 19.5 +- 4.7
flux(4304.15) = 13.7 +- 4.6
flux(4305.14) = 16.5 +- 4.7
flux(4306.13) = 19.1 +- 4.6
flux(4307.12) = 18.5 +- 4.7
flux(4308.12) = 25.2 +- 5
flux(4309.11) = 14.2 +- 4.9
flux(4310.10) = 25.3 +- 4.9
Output 8.1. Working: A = 4.0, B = 4.1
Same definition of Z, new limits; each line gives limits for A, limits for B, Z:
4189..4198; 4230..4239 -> 7.7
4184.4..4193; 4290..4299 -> 5.1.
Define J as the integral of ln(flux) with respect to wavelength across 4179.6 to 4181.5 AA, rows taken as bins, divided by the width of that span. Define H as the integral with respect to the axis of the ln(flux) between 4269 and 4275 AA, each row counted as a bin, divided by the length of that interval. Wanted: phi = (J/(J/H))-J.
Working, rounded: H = 3.21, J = 3.10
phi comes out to 0.11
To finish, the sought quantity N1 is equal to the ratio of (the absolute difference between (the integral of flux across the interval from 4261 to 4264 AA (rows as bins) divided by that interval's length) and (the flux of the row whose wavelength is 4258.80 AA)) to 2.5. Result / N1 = 3.3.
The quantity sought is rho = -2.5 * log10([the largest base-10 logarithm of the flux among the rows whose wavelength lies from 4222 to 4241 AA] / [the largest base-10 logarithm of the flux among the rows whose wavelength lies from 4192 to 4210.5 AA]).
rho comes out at -0.02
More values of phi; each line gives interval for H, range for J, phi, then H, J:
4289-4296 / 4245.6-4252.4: 0.01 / 3.18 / 3.17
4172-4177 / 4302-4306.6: 0.21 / 3.09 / 2.88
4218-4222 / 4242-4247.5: 0.09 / 3.37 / 3.28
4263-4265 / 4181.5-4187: 0.24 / 3.49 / 3.25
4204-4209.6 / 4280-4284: 0.01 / 3.35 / 3.34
